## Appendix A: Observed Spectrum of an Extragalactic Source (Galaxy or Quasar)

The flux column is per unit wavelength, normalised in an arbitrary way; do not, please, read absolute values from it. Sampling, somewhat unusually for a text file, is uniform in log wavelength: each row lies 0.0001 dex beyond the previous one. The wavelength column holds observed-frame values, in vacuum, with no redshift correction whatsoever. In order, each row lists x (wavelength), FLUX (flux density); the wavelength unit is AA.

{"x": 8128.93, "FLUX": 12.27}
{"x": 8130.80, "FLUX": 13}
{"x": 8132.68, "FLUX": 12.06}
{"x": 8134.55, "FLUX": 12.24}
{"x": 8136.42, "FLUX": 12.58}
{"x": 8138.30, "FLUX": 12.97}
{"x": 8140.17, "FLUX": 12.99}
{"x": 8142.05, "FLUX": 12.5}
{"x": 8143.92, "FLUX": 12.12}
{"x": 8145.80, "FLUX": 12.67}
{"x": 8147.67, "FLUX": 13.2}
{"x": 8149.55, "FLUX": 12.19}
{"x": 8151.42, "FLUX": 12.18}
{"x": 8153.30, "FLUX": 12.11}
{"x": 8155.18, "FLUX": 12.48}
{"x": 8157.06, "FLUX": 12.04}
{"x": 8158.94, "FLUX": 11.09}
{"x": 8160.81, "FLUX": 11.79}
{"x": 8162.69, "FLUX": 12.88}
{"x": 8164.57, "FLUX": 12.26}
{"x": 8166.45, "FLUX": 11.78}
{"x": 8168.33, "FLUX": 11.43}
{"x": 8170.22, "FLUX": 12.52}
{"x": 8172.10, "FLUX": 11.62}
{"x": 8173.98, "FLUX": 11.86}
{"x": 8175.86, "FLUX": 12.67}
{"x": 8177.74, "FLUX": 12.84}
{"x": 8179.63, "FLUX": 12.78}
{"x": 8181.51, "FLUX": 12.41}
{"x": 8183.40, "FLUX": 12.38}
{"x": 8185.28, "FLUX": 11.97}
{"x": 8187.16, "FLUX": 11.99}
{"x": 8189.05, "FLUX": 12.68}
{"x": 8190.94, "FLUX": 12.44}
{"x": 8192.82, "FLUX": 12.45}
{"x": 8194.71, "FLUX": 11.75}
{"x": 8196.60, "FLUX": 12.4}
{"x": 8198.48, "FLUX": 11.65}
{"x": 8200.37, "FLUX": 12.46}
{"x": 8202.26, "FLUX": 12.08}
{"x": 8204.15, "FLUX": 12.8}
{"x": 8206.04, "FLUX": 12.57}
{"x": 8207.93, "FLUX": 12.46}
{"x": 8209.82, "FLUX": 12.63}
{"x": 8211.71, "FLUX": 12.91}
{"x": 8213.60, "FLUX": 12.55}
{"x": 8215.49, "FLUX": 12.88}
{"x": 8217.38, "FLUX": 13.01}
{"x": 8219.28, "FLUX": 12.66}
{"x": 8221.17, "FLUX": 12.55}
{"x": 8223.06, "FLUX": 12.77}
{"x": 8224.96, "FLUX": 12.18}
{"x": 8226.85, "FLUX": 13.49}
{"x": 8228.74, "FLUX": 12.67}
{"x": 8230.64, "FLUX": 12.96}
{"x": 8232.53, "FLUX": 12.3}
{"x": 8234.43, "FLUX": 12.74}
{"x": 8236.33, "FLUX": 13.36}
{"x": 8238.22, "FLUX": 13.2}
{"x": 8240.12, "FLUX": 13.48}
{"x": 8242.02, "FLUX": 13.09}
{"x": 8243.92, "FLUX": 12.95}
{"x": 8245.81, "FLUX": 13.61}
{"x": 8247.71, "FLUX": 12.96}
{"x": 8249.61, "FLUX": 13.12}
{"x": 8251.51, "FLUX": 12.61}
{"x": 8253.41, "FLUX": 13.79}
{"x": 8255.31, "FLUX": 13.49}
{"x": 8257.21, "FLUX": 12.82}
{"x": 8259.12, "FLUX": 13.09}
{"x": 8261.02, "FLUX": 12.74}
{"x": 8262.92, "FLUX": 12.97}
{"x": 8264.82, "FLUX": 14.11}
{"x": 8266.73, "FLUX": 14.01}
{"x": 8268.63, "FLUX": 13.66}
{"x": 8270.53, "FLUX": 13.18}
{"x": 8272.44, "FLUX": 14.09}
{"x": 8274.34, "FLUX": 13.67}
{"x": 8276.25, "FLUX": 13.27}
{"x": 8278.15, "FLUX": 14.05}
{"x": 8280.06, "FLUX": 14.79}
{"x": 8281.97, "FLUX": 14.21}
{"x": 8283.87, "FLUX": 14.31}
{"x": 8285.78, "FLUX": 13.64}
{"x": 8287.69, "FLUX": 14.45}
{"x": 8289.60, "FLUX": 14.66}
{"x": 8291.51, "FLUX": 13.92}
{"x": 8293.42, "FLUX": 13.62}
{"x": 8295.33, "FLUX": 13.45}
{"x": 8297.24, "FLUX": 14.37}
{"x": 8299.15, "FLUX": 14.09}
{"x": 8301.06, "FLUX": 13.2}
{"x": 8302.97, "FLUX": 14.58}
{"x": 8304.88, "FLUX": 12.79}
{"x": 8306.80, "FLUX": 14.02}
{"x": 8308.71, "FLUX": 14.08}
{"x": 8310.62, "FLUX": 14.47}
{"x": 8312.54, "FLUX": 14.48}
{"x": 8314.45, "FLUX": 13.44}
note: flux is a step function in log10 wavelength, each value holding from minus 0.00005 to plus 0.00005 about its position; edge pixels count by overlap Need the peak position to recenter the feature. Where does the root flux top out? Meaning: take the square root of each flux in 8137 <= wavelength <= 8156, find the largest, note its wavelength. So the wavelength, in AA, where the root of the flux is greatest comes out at 8147.67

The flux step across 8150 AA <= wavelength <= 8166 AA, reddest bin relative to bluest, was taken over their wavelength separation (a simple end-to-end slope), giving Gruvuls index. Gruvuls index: 0.006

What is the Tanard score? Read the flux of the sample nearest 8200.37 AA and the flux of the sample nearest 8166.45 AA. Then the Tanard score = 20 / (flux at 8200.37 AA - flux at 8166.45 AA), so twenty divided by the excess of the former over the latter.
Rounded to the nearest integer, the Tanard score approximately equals 29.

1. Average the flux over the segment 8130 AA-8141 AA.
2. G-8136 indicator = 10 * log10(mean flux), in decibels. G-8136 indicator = 11.0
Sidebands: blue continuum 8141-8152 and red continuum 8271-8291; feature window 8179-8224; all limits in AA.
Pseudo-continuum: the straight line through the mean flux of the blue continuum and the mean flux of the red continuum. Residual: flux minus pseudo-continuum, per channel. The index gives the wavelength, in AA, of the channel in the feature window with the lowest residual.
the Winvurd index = 8198.48 AA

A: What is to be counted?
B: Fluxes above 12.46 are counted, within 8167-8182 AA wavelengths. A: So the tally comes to 4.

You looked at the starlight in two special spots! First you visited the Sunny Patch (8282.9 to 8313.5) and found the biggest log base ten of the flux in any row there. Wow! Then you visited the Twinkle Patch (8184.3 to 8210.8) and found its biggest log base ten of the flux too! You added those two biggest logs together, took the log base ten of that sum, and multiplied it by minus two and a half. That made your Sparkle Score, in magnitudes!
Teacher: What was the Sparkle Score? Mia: -0.892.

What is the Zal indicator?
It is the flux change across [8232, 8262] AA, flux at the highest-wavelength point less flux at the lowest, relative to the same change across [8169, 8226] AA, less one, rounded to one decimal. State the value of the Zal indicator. -2.3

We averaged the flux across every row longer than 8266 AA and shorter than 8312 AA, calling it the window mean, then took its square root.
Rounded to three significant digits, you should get 3.73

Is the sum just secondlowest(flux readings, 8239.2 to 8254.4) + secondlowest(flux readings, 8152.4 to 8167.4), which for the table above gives 24.7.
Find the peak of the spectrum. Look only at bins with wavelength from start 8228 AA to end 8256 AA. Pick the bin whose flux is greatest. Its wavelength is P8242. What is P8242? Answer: 8253.41 AA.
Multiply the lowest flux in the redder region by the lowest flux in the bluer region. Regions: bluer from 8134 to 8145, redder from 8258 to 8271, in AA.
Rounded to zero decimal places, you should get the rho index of 154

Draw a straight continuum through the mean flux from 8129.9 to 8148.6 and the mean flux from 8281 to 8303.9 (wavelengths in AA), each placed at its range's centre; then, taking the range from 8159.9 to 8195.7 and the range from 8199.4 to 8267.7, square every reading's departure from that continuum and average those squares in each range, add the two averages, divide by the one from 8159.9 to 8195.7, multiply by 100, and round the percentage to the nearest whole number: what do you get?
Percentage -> 161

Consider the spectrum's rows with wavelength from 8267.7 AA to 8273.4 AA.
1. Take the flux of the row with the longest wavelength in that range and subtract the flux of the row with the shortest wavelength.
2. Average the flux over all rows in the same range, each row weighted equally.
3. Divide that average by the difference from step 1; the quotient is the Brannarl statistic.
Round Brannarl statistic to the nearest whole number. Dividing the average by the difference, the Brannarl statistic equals 32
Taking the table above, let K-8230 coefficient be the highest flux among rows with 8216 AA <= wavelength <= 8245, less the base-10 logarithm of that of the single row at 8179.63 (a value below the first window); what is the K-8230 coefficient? 12.4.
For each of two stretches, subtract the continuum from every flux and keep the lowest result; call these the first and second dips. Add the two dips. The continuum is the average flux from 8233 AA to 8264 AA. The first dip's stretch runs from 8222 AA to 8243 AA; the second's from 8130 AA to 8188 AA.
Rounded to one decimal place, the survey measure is -3.0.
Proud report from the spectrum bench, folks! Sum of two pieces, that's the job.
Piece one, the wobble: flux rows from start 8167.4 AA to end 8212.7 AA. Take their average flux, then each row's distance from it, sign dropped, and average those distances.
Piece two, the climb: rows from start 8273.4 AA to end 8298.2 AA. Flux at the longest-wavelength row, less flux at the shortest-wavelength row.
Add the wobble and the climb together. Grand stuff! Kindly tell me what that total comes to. 1.1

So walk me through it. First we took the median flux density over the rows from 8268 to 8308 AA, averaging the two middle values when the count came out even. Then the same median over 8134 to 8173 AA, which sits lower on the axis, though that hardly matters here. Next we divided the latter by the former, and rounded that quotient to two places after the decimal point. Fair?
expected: 0.87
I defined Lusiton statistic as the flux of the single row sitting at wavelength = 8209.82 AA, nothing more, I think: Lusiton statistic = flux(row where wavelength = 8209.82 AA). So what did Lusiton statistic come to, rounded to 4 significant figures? 12.63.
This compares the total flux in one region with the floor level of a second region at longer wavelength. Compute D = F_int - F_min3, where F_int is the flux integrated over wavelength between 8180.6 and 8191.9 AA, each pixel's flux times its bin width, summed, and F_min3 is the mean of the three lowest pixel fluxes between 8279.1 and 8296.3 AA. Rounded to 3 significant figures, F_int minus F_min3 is 126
